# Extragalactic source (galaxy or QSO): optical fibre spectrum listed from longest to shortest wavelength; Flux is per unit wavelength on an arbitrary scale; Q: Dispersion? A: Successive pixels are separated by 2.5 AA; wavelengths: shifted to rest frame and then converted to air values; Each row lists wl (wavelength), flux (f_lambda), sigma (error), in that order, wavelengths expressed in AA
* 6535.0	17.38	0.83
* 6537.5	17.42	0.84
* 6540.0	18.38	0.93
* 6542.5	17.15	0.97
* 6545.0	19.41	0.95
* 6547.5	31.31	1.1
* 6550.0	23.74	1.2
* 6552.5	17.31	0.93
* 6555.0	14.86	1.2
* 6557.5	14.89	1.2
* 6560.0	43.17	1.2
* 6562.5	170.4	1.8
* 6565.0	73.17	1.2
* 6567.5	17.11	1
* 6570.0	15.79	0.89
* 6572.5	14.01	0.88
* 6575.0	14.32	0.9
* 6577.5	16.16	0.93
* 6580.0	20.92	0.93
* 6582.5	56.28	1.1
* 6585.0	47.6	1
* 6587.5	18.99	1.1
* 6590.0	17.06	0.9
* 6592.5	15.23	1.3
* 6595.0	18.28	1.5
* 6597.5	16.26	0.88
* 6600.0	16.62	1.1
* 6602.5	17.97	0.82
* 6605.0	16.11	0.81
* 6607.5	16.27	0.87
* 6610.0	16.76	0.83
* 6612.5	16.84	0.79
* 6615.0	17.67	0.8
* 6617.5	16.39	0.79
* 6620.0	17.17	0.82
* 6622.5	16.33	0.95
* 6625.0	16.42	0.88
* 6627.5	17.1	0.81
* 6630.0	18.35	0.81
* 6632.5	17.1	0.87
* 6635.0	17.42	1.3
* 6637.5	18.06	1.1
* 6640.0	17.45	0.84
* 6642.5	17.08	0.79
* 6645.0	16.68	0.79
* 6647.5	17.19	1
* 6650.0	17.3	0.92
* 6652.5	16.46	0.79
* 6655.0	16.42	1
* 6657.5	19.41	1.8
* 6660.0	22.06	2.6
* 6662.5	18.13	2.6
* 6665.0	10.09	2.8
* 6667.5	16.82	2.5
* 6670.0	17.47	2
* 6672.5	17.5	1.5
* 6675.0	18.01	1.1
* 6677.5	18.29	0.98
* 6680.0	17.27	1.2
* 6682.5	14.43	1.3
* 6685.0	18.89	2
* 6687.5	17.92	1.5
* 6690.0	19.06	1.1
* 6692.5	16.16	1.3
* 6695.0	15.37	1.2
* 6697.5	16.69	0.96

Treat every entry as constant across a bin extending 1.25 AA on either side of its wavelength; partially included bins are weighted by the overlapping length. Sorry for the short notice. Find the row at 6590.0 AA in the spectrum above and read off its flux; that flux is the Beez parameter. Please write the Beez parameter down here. 17.06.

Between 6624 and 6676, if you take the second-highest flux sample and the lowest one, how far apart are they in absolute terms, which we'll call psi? 9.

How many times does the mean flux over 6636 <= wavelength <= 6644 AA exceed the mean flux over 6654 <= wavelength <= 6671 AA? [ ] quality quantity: 1.02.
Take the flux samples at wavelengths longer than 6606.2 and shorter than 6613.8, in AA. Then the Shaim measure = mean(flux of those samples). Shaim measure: 16.6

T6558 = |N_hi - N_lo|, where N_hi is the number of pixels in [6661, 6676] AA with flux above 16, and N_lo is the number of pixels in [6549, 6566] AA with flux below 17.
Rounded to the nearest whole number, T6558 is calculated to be 3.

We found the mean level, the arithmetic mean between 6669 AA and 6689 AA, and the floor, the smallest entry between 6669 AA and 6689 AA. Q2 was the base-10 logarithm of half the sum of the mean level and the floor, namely 1.20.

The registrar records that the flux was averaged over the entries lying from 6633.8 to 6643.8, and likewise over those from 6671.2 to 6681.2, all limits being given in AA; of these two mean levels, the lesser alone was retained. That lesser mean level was 17.5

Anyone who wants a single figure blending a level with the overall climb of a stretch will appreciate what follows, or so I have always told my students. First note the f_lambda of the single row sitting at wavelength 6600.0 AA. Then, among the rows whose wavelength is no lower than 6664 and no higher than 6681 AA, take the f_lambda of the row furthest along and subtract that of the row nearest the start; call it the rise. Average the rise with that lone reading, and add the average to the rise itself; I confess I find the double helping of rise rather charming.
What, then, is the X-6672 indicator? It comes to 19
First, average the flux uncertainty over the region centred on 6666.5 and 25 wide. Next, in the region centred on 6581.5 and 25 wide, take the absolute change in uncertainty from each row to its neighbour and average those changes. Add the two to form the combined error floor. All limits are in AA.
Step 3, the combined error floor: 2.0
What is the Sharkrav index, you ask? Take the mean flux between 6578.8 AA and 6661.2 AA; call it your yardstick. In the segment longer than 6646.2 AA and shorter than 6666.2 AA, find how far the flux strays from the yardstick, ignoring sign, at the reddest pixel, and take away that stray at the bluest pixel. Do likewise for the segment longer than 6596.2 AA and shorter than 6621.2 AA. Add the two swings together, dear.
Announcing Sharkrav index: 6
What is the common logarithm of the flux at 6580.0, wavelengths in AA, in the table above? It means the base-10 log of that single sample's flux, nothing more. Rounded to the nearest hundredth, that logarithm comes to 1.32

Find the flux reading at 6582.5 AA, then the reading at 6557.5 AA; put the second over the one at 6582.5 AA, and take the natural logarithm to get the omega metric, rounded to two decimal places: -1.33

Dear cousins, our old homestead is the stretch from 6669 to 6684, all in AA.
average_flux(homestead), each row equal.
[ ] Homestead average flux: 17.2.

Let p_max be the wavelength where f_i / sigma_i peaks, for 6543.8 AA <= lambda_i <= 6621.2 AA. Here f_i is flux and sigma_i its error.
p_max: 6562.5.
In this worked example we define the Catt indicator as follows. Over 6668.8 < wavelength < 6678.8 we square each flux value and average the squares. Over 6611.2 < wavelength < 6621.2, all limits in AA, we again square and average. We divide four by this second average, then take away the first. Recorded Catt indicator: -318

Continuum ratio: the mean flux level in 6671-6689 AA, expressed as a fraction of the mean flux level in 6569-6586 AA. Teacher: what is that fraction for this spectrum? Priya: 0.7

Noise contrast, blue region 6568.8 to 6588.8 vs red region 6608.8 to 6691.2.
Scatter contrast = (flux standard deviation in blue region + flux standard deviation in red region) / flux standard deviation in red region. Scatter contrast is 10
